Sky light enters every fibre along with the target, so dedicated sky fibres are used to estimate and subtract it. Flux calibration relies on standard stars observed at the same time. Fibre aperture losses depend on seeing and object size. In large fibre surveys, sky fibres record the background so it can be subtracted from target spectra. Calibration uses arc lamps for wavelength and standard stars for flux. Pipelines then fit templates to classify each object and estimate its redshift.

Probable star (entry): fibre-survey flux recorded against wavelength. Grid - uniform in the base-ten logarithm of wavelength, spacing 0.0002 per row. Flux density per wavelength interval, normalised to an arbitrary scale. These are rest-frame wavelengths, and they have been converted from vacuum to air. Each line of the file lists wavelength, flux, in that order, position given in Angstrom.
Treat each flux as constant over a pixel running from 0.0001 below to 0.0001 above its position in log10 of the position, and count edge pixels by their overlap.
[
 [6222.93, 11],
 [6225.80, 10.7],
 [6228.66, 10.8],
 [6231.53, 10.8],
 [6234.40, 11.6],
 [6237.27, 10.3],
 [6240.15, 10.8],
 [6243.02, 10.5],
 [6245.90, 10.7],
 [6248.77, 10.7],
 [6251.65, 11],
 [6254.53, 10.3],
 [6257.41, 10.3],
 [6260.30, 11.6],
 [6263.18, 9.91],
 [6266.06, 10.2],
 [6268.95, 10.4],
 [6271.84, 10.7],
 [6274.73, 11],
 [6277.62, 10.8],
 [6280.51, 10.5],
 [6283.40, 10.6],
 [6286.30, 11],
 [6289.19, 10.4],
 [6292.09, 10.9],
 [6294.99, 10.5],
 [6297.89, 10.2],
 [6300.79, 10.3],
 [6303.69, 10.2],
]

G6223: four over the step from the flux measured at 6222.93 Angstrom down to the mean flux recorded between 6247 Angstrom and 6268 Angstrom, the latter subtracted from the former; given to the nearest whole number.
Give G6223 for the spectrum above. 9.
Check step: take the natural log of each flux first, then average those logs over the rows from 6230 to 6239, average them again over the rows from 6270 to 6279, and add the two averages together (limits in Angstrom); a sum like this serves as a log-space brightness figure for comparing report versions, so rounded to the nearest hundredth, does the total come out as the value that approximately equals 4.77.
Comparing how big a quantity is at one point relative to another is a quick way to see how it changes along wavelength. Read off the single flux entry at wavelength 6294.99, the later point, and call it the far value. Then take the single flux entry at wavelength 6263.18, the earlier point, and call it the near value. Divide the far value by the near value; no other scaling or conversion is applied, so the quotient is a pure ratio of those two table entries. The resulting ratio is 1.06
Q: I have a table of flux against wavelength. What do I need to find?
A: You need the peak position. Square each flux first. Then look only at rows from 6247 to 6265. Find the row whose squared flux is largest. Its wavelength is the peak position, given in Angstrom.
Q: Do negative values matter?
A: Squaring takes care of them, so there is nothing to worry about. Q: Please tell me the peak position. 6260.30 Angstrom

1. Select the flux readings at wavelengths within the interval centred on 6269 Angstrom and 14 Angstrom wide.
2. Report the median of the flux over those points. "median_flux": 10.4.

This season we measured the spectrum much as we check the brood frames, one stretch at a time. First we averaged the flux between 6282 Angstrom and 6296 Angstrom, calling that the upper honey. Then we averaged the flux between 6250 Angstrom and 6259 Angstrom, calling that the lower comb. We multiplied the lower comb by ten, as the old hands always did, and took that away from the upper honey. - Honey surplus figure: -95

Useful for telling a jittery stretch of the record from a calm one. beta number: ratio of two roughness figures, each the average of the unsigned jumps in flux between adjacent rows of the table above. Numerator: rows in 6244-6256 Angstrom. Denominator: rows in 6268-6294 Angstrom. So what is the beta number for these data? 1.0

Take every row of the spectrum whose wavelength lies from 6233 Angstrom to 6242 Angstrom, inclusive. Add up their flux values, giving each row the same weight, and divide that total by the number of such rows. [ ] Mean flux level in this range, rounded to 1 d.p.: 10.9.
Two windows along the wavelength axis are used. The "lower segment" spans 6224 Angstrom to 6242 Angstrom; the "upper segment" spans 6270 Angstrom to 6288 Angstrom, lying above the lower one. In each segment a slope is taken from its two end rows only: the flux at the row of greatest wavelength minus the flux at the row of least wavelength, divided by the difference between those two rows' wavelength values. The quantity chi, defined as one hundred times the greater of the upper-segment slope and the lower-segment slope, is 2.1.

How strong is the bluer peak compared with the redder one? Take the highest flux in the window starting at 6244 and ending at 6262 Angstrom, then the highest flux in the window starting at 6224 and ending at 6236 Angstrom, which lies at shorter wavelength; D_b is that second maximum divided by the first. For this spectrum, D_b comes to 1.00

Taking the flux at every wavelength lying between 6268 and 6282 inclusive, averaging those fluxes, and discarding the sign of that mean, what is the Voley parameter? 10.7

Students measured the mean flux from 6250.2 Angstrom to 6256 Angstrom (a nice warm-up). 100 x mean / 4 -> 266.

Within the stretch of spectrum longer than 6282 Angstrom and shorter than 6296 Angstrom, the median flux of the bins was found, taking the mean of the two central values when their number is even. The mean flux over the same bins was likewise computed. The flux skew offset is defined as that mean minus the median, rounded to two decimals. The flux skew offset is 0.08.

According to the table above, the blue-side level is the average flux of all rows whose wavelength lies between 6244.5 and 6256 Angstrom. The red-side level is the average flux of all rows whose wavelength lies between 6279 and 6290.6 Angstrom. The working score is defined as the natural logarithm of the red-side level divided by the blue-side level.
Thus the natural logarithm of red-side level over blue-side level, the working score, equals 0.00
